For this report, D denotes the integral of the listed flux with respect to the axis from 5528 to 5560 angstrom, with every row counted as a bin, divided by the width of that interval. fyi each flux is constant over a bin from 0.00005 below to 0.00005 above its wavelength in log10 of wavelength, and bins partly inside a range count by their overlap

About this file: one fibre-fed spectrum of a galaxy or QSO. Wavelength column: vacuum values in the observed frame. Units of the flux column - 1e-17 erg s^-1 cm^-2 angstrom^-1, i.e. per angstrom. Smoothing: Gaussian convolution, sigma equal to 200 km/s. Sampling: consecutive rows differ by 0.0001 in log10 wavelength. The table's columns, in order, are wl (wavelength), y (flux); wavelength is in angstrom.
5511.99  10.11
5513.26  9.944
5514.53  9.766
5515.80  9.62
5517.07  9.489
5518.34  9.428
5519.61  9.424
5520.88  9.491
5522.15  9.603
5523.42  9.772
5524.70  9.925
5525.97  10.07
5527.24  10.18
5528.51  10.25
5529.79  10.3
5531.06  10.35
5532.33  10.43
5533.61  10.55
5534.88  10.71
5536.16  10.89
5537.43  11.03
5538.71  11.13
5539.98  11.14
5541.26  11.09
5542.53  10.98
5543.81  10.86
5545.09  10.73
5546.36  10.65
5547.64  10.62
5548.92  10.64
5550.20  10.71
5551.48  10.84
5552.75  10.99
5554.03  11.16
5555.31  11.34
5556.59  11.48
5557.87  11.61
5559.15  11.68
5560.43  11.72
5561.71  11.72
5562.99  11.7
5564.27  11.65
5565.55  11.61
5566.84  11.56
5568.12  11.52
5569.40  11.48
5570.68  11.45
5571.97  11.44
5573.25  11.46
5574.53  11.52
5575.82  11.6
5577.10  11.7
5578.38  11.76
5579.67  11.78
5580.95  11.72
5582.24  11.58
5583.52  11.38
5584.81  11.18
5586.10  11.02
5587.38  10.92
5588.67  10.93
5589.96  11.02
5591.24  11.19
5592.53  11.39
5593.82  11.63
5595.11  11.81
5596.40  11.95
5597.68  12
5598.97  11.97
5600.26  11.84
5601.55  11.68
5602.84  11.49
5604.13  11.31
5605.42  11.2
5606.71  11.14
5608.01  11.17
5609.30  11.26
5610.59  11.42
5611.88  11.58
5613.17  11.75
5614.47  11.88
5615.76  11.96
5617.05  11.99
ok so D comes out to 10.9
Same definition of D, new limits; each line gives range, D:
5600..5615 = 11.5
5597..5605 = 11.7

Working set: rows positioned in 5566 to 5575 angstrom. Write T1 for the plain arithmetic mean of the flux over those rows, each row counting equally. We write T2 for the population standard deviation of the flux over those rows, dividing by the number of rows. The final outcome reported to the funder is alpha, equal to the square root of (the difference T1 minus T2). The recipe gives 3.38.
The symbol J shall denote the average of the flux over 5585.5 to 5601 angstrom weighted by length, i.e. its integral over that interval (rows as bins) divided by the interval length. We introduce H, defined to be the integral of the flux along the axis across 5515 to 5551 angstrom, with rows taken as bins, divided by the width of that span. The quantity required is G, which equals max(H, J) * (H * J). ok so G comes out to 1365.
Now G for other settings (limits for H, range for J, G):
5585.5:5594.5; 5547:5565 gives 1420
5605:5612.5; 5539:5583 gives 1452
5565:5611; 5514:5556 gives 1373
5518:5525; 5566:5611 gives 1262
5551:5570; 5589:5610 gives 1516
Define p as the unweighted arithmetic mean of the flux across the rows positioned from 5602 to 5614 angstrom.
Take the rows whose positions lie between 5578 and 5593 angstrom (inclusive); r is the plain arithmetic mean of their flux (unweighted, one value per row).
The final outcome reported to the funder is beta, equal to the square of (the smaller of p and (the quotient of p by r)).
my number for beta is 1.01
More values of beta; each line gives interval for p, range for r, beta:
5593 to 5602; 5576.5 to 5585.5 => 1.04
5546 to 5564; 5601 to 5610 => 0.98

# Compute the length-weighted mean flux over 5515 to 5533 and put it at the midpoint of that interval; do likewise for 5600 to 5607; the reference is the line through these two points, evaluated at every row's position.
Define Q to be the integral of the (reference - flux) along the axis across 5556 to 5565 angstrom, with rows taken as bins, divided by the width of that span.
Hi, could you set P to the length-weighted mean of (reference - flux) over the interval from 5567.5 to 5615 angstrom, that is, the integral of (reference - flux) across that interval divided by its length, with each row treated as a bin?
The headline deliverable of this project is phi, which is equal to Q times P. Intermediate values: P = -0.290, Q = -1.1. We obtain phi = 0.31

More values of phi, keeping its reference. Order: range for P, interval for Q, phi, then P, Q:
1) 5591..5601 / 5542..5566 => 0.33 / -0.452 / -0.7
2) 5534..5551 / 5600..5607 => 0.00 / -0.612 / 0.0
